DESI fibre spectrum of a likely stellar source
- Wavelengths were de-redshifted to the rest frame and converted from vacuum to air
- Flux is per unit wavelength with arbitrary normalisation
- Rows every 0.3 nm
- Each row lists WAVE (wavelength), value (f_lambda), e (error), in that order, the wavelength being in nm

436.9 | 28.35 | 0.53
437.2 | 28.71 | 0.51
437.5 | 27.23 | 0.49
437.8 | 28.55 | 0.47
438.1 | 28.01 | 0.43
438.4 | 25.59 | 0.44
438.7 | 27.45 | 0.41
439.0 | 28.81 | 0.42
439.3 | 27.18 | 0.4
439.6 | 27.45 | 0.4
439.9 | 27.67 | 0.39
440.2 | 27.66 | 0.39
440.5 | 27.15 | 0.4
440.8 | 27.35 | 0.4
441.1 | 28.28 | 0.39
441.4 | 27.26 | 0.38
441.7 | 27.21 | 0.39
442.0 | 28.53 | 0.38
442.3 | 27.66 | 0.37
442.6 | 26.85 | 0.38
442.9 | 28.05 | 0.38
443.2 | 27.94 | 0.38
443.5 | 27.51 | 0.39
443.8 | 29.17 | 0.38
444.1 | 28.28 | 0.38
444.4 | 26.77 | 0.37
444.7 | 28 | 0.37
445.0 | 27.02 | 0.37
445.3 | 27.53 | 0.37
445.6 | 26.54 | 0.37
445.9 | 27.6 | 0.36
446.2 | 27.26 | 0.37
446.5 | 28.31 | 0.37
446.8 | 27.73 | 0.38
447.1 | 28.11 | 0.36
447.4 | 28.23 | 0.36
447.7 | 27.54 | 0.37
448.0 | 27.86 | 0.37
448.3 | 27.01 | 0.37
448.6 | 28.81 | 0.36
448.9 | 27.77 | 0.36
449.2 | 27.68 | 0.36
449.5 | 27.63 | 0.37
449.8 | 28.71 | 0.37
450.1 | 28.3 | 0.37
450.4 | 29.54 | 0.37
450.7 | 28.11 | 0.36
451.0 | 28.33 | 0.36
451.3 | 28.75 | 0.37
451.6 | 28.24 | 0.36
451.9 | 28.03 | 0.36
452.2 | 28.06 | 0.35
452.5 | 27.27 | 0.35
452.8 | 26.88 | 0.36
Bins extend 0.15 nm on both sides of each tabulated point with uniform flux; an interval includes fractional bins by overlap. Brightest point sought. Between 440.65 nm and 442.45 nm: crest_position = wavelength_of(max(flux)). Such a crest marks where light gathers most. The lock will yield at 442.0 nm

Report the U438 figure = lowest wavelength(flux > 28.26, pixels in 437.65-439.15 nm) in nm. 437.8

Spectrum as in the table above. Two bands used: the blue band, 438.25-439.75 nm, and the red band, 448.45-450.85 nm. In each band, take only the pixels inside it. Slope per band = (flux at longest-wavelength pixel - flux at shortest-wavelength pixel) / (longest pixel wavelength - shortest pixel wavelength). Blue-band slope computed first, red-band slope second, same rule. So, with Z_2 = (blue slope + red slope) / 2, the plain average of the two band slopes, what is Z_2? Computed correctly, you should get 0.6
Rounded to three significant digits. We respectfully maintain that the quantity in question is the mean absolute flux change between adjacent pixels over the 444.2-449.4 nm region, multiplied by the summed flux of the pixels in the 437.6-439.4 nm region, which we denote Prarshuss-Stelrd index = 125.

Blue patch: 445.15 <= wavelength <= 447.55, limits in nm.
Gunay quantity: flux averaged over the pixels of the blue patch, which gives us 27.7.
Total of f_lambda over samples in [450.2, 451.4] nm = 114.7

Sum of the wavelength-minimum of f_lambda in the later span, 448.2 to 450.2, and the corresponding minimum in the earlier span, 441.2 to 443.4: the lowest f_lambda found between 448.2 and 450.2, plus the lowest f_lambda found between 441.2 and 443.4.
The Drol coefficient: 53.86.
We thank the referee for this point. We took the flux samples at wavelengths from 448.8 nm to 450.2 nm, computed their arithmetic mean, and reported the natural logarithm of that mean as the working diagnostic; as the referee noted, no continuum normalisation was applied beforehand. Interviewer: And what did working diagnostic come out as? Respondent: 3.333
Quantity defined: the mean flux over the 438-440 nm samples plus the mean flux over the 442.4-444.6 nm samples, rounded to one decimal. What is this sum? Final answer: 55.2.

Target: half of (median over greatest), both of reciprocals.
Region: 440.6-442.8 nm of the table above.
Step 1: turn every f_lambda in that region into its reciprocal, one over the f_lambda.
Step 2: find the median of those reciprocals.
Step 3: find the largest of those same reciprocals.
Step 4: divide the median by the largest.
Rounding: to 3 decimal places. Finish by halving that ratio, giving 0.491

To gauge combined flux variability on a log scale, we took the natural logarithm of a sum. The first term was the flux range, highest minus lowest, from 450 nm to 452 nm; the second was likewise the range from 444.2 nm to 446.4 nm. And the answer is 1.09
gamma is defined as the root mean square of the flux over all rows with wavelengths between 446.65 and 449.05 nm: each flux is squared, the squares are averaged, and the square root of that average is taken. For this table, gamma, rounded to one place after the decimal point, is 27.9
